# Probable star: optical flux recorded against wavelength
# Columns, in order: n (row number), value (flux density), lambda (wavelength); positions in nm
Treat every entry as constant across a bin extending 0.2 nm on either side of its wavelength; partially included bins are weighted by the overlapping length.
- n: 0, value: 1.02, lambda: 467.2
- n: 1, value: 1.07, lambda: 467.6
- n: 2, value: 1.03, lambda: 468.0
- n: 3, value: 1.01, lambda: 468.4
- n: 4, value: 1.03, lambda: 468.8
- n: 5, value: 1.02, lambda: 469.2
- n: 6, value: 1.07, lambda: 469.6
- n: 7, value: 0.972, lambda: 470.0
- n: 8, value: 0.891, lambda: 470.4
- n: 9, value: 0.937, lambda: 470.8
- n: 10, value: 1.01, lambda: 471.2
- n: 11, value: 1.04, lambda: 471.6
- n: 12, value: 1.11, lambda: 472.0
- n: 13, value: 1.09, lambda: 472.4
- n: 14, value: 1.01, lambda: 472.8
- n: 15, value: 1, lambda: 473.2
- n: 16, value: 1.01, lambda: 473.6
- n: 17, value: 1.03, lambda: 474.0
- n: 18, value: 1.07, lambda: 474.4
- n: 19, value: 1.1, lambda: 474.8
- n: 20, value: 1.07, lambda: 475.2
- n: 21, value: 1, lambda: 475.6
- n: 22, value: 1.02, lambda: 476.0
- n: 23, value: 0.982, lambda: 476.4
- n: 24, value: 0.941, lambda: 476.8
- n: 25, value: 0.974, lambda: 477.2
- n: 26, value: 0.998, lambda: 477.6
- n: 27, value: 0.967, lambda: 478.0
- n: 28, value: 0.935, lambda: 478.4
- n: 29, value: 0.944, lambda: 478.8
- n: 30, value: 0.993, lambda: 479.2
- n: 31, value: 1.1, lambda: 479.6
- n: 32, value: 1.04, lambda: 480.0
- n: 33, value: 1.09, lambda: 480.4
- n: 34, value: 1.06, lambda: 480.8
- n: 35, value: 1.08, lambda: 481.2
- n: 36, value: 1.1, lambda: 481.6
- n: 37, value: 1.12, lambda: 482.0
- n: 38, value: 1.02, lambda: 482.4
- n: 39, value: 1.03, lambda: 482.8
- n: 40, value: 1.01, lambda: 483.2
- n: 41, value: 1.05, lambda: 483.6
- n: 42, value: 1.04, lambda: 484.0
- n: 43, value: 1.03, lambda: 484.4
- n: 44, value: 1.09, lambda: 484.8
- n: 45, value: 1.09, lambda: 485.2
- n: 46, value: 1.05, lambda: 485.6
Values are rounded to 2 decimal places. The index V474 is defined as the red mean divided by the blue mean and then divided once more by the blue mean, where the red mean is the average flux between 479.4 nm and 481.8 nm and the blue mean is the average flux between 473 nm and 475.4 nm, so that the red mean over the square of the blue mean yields 0.98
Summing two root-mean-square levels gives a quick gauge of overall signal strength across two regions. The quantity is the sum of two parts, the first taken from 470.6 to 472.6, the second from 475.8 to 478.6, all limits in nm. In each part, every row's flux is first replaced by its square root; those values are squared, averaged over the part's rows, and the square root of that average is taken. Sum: 2.01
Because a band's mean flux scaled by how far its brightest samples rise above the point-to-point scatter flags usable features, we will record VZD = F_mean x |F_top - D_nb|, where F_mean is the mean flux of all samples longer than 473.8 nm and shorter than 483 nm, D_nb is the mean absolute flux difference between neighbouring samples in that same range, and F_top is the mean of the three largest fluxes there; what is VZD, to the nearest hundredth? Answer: 1.10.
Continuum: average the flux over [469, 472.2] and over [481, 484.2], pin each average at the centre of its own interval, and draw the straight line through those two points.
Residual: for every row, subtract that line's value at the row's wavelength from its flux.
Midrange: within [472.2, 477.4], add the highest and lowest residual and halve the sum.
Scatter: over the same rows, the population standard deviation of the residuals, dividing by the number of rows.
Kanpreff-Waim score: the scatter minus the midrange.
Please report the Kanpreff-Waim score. 0.057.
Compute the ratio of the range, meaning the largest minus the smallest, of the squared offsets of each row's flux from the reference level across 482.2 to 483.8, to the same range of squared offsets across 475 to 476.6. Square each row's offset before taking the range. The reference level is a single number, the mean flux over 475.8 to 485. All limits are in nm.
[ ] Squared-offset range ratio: 0.3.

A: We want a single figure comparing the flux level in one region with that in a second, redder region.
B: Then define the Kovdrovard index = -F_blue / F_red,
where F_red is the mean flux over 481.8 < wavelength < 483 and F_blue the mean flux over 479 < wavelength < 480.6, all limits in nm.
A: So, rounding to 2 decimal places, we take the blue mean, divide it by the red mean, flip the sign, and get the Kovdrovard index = -1.00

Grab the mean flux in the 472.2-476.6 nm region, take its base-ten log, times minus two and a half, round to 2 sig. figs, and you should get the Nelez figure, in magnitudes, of -0.037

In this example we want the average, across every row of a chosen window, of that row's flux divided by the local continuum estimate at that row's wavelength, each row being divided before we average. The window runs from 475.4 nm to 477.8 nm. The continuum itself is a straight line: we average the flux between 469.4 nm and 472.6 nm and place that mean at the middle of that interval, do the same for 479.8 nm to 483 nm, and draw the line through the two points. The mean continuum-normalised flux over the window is 0.94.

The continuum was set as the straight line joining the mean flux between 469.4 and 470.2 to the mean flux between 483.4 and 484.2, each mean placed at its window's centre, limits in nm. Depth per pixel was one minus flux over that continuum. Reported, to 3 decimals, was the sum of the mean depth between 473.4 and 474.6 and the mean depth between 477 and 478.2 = 0.045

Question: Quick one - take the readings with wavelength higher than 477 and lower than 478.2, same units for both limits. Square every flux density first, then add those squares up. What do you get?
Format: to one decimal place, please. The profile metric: 2.9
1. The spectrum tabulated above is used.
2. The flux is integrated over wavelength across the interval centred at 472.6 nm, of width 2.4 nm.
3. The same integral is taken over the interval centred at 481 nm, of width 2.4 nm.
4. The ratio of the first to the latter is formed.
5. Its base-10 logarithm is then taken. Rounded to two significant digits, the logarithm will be -0.016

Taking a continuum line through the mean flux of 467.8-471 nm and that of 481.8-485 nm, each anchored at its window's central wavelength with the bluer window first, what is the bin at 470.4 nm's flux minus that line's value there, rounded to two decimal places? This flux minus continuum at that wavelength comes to -0.11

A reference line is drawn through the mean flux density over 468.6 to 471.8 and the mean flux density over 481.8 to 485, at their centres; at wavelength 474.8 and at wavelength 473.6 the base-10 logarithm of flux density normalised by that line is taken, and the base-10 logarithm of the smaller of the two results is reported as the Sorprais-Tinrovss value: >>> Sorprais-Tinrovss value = -4.0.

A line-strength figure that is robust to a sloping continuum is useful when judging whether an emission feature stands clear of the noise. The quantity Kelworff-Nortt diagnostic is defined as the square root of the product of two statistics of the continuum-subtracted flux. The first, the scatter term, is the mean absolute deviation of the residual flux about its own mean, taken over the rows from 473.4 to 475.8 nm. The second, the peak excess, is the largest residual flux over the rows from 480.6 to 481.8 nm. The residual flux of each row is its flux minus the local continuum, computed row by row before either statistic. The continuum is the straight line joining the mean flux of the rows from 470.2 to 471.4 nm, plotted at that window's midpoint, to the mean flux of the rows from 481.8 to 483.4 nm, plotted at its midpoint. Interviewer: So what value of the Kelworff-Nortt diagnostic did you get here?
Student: 0.045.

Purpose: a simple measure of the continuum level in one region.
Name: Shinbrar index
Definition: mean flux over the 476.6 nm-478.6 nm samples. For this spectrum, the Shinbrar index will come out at 0.96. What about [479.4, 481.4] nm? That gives 1.07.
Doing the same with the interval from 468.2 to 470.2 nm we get 1.02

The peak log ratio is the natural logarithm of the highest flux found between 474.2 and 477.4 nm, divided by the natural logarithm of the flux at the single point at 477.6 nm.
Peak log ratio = -48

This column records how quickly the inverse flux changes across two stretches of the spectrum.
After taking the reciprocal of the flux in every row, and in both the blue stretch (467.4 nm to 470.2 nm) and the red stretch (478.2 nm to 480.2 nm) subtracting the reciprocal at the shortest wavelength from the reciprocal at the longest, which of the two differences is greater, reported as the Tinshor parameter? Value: 0.09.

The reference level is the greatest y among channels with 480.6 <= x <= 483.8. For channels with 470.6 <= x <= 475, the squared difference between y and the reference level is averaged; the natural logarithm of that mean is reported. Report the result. -4.7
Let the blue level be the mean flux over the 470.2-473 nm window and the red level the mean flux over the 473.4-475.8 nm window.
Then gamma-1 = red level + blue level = 2.06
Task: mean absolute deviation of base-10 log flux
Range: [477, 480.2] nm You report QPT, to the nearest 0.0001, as 0.0168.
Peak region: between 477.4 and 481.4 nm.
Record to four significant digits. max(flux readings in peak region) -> 1.100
